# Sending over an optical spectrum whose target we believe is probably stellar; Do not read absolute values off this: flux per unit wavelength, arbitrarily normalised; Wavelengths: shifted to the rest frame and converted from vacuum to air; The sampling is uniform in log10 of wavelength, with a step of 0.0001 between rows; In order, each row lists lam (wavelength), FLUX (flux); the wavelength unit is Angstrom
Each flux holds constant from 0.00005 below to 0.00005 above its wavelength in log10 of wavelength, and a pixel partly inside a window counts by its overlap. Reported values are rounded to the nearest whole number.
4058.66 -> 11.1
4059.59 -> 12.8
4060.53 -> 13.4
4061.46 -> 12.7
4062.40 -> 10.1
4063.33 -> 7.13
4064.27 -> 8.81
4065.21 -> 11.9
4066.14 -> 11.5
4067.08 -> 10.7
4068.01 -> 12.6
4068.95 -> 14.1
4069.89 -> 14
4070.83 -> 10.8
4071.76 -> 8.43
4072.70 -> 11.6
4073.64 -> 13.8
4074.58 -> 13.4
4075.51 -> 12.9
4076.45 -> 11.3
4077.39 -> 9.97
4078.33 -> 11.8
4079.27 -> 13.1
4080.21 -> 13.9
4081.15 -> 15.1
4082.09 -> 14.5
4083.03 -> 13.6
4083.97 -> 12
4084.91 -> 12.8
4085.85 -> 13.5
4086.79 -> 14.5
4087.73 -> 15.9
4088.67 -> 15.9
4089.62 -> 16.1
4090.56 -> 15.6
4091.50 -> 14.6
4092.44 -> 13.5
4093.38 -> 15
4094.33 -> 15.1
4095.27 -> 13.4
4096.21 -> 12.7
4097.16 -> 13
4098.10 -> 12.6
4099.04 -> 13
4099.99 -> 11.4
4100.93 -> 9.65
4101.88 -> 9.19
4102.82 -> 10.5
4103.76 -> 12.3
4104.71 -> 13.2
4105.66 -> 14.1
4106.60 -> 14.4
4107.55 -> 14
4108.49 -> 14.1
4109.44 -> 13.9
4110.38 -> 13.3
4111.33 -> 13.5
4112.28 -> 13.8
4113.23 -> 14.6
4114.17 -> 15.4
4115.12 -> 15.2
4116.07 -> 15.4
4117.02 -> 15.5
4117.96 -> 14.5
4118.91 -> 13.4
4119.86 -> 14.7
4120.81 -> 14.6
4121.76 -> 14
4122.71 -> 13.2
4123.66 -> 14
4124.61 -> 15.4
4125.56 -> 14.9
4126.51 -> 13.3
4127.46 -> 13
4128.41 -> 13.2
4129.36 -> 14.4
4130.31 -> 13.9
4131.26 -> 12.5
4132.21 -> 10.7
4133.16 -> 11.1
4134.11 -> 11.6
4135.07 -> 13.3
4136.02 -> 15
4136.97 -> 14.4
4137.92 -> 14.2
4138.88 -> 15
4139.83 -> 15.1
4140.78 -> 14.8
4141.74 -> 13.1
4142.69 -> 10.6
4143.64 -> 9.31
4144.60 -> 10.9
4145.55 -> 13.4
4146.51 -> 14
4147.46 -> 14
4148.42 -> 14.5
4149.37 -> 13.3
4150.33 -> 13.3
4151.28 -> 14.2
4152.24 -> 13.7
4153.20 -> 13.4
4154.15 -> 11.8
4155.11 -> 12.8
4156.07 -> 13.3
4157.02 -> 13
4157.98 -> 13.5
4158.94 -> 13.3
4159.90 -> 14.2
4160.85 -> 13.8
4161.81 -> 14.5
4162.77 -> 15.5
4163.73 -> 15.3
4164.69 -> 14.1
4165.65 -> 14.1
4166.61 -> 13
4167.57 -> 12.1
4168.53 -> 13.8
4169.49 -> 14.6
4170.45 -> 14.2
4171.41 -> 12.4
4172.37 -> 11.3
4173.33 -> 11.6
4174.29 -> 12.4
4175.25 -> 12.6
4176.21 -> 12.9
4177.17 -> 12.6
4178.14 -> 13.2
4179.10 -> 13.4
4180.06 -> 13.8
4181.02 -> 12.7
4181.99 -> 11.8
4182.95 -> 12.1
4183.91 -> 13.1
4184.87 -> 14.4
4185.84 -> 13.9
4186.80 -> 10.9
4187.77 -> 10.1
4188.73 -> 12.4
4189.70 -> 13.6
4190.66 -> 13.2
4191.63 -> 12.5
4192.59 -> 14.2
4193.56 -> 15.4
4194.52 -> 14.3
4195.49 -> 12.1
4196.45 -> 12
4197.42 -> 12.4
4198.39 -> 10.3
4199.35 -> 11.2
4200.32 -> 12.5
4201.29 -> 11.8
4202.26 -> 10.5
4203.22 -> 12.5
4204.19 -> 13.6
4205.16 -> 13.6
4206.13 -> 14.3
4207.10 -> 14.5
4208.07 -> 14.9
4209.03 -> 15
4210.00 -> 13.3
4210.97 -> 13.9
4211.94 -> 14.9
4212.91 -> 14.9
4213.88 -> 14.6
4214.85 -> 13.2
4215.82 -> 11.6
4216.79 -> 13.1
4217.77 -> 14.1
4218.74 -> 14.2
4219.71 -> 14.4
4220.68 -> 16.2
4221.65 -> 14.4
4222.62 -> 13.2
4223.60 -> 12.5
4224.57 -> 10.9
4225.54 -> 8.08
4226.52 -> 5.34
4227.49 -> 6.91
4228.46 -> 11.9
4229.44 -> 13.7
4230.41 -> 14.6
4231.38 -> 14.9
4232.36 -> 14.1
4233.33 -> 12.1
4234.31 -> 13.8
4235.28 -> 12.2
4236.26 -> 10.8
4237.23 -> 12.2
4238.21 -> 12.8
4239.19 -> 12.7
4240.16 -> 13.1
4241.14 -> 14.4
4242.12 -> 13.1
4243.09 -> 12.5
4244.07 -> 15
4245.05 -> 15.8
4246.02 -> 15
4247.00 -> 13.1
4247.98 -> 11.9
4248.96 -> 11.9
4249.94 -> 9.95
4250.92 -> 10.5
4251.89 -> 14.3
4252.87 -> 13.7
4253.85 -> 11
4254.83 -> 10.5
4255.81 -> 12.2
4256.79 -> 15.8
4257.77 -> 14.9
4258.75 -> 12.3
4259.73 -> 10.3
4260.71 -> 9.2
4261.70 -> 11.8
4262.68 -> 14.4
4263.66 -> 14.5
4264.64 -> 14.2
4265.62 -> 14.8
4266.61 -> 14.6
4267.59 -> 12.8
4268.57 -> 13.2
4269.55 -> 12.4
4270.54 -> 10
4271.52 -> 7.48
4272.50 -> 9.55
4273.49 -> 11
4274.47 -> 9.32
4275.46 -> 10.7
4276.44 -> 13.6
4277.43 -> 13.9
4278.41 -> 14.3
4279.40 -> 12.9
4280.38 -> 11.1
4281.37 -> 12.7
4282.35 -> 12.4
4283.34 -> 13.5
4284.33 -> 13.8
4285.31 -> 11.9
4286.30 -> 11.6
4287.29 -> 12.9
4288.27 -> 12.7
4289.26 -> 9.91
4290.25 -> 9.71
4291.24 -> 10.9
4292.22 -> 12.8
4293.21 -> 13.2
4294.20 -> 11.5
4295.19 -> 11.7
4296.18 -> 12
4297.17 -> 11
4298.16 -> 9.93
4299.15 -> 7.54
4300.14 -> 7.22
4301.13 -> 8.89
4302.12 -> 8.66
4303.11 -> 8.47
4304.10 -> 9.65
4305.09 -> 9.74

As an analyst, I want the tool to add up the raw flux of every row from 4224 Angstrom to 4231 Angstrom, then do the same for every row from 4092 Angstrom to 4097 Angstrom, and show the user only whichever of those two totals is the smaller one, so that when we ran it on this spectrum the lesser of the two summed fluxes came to 70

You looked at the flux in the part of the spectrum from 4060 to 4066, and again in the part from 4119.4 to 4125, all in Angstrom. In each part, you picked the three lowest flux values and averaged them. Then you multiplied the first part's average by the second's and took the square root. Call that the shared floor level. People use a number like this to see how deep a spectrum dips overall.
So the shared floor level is 10.9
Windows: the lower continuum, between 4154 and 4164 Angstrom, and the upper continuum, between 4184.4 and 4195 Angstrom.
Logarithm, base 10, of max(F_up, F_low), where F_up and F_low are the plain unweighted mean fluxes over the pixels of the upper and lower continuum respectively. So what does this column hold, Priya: 1.14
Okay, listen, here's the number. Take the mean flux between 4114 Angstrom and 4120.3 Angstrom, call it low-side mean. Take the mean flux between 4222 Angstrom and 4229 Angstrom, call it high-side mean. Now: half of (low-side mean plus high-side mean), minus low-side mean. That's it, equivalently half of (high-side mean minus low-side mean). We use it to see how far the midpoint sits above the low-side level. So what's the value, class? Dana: -2.5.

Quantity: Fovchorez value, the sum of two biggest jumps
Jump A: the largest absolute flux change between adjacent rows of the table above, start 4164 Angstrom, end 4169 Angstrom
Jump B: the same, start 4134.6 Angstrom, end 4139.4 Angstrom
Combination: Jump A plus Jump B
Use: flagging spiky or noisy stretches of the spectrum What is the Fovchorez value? 3.40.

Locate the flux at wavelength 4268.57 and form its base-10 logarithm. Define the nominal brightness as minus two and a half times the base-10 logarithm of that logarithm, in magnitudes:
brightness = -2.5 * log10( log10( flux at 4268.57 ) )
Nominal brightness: -0.124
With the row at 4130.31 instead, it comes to -0.145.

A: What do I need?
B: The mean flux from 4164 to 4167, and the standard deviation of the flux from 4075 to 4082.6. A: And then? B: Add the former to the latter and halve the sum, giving 7.7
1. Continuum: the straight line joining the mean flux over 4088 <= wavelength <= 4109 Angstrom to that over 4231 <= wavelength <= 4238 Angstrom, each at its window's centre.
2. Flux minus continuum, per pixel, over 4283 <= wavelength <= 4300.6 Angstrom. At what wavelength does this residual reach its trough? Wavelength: 4300.14 Angstrom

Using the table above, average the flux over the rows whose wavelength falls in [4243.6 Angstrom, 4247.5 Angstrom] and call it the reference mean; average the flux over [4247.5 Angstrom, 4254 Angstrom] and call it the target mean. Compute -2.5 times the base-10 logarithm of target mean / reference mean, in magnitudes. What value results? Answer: 0.23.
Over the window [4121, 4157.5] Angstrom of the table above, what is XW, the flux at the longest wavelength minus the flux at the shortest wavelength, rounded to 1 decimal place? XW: -1.0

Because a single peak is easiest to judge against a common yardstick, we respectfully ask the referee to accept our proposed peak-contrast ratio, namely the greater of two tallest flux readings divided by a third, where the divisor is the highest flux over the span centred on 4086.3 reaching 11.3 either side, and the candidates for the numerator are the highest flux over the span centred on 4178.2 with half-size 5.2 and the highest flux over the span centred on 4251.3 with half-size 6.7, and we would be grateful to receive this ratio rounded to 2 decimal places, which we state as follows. 0.98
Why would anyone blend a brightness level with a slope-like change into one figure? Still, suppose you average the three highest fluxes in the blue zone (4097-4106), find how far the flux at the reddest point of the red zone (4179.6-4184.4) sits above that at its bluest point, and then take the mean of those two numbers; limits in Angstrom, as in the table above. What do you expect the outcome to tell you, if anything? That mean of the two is 6.4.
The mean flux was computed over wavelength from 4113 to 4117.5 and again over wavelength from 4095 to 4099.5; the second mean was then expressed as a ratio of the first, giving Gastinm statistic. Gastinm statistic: 0.85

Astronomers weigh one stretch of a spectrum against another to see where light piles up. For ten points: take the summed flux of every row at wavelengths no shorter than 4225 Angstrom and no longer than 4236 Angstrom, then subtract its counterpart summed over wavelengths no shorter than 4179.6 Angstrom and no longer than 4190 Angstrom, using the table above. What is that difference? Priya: -11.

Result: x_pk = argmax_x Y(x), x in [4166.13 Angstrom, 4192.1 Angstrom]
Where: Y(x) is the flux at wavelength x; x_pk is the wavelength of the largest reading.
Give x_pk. 4169.49 Angstrom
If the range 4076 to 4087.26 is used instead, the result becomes 4081.15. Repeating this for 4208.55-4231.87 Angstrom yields 4220.68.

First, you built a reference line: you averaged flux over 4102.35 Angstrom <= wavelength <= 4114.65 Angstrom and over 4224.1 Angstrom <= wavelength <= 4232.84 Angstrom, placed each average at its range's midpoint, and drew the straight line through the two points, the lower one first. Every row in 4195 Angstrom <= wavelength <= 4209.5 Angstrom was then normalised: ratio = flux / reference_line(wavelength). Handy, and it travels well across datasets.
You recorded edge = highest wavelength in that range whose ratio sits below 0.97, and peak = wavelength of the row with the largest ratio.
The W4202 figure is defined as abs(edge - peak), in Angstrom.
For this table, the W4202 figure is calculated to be 6.8 Angstrom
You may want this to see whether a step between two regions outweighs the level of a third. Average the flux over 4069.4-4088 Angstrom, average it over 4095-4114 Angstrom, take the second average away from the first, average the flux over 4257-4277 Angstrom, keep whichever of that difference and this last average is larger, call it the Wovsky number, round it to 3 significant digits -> 12.1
